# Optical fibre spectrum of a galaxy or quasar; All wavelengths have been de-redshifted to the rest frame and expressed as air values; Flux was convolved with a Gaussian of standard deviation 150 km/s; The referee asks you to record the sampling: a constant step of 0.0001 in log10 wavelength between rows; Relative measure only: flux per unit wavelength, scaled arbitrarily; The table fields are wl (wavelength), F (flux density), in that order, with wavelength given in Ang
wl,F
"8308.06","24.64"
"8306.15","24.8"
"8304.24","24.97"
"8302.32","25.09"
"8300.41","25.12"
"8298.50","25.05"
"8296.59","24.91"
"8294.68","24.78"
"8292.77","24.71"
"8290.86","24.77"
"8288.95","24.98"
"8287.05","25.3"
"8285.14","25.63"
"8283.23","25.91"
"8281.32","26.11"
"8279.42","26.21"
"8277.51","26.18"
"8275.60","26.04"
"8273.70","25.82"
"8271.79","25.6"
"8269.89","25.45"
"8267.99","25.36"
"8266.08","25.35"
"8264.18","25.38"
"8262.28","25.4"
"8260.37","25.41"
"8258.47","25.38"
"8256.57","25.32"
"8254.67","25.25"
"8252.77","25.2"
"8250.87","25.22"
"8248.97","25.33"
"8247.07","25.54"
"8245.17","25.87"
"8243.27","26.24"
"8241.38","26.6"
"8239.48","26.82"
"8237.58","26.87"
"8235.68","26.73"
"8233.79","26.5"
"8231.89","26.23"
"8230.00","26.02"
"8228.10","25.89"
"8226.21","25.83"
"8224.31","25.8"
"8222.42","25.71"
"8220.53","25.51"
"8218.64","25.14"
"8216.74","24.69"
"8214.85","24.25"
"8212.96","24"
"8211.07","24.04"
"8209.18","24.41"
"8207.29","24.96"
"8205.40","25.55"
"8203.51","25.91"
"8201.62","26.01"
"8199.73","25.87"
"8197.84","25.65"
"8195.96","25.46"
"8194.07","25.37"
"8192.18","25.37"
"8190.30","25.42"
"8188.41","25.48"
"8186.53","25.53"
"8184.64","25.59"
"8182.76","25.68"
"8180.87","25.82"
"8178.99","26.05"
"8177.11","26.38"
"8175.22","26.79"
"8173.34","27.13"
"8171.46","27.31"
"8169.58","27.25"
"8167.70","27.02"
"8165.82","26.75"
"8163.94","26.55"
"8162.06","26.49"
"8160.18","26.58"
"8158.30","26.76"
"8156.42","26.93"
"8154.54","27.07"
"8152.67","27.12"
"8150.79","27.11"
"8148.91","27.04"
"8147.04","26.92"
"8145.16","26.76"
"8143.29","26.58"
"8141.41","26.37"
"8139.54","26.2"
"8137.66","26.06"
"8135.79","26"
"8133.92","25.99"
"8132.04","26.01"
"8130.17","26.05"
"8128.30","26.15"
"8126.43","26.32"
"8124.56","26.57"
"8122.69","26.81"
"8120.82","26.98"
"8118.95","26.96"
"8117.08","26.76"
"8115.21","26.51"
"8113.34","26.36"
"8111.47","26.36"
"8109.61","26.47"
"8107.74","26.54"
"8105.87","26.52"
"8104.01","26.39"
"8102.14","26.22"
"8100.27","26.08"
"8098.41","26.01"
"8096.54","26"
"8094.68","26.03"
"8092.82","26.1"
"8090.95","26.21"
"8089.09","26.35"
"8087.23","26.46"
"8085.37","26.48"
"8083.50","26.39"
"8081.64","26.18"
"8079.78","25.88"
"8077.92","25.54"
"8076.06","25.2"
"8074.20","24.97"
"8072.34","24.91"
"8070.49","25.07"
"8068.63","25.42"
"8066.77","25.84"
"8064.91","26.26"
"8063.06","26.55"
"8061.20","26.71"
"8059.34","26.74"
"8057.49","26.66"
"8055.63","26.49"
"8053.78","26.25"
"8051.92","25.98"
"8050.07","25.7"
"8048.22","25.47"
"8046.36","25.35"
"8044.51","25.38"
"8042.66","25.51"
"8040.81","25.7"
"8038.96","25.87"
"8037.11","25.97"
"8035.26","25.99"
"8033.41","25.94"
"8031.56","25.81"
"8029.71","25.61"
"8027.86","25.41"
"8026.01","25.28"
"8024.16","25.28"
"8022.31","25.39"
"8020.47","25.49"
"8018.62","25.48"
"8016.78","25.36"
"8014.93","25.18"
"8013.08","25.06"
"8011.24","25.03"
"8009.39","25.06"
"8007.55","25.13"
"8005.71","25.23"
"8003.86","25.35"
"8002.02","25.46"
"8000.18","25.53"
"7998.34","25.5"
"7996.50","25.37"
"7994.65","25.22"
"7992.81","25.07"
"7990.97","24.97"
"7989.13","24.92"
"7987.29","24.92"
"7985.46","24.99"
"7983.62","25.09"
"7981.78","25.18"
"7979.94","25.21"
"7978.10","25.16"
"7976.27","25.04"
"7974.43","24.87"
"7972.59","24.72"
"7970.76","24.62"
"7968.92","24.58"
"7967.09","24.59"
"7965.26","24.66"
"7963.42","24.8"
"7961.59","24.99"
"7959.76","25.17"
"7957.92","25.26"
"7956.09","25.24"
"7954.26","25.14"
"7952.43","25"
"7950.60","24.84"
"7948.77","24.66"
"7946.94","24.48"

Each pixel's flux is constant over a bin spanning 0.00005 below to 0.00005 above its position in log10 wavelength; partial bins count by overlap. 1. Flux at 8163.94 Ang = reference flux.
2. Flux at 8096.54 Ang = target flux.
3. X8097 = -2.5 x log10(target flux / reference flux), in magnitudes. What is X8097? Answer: 0.023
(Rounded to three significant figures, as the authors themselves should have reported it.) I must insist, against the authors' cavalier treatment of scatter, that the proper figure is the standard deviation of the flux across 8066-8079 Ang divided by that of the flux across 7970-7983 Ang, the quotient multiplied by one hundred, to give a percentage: 142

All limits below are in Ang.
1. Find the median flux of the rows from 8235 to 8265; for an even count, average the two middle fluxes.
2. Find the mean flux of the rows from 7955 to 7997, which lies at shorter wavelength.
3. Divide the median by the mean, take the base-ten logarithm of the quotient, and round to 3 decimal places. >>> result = 0.007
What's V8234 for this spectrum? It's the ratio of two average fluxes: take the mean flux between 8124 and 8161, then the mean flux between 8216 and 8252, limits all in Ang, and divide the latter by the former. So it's 0.98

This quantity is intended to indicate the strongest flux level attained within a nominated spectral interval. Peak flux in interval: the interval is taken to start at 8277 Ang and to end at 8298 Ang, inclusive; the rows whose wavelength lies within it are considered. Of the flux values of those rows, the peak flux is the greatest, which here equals 26.21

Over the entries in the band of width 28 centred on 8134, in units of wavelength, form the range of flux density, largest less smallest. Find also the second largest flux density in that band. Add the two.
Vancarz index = 27.9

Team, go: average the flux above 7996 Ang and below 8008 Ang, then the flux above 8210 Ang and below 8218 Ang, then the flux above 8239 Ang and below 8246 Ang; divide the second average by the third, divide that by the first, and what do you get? 0.0362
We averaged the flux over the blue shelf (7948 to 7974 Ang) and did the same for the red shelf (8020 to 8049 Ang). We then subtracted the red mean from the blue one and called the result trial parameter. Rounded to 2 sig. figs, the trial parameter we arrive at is -0.71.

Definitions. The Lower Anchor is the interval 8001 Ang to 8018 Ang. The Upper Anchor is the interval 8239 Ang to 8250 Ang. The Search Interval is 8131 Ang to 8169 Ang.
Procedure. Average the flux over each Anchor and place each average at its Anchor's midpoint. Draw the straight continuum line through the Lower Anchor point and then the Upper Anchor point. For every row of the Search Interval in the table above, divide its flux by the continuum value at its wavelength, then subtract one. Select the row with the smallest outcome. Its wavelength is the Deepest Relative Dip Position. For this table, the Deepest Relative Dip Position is 8133.92 Ang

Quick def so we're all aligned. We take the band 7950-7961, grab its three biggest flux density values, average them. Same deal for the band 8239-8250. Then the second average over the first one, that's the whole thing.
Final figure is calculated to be 1.05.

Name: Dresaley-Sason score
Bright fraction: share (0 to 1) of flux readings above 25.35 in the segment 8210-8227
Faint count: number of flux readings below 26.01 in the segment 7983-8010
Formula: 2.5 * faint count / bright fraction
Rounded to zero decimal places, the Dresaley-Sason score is 84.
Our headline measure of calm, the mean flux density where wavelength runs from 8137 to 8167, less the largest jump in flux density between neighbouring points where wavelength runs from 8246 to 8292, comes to 26.4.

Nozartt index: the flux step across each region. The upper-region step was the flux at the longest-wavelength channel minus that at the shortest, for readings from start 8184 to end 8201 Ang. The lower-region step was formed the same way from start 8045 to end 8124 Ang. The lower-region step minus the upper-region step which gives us 1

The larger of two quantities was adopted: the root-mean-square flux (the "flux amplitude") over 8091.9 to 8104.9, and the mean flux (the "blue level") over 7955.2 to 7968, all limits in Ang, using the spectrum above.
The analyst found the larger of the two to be 26.1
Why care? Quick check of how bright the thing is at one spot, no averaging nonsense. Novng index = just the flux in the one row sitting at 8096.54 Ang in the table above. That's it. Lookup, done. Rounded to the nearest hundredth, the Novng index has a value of 26.00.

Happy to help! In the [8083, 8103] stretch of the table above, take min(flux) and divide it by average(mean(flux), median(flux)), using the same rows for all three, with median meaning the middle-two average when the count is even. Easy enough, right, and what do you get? 0.992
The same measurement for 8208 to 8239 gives 0.937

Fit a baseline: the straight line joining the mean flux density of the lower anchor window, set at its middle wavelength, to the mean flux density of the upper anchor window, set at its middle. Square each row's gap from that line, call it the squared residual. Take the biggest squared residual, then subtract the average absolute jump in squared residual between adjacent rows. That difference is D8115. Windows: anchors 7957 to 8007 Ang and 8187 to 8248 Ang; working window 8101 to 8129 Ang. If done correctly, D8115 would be 2.21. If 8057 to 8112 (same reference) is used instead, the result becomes 2.03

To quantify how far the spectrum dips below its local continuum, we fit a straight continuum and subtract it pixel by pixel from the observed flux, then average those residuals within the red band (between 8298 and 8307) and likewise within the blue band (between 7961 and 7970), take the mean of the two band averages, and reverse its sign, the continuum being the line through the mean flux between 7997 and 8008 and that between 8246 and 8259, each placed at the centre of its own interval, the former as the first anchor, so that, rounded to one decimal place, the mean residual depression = 0.5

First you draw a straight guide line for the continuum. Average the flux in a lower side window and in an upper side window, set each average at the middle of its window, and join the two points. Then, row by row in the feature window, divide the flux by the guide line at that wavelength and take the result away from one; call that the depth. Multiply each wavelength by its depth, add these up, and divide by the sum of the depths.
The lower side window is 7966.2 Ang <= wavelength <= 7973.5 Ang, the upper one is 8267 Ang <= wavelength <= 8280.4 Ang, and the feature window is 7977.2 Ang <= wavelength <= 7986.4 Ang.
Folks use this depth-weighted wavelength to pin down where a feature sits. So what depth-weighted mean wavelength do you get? 7981.3 Ang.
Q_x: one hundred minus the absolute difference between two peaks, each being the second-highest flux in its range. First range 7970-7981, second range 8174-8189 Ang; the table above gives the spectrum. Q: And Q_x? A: 98.8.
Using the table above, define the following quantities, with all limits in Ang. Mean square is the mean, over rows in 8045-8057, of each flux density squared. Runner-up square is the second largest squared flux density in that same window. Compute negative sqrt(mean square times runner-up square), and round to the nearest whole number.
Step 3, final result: -679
